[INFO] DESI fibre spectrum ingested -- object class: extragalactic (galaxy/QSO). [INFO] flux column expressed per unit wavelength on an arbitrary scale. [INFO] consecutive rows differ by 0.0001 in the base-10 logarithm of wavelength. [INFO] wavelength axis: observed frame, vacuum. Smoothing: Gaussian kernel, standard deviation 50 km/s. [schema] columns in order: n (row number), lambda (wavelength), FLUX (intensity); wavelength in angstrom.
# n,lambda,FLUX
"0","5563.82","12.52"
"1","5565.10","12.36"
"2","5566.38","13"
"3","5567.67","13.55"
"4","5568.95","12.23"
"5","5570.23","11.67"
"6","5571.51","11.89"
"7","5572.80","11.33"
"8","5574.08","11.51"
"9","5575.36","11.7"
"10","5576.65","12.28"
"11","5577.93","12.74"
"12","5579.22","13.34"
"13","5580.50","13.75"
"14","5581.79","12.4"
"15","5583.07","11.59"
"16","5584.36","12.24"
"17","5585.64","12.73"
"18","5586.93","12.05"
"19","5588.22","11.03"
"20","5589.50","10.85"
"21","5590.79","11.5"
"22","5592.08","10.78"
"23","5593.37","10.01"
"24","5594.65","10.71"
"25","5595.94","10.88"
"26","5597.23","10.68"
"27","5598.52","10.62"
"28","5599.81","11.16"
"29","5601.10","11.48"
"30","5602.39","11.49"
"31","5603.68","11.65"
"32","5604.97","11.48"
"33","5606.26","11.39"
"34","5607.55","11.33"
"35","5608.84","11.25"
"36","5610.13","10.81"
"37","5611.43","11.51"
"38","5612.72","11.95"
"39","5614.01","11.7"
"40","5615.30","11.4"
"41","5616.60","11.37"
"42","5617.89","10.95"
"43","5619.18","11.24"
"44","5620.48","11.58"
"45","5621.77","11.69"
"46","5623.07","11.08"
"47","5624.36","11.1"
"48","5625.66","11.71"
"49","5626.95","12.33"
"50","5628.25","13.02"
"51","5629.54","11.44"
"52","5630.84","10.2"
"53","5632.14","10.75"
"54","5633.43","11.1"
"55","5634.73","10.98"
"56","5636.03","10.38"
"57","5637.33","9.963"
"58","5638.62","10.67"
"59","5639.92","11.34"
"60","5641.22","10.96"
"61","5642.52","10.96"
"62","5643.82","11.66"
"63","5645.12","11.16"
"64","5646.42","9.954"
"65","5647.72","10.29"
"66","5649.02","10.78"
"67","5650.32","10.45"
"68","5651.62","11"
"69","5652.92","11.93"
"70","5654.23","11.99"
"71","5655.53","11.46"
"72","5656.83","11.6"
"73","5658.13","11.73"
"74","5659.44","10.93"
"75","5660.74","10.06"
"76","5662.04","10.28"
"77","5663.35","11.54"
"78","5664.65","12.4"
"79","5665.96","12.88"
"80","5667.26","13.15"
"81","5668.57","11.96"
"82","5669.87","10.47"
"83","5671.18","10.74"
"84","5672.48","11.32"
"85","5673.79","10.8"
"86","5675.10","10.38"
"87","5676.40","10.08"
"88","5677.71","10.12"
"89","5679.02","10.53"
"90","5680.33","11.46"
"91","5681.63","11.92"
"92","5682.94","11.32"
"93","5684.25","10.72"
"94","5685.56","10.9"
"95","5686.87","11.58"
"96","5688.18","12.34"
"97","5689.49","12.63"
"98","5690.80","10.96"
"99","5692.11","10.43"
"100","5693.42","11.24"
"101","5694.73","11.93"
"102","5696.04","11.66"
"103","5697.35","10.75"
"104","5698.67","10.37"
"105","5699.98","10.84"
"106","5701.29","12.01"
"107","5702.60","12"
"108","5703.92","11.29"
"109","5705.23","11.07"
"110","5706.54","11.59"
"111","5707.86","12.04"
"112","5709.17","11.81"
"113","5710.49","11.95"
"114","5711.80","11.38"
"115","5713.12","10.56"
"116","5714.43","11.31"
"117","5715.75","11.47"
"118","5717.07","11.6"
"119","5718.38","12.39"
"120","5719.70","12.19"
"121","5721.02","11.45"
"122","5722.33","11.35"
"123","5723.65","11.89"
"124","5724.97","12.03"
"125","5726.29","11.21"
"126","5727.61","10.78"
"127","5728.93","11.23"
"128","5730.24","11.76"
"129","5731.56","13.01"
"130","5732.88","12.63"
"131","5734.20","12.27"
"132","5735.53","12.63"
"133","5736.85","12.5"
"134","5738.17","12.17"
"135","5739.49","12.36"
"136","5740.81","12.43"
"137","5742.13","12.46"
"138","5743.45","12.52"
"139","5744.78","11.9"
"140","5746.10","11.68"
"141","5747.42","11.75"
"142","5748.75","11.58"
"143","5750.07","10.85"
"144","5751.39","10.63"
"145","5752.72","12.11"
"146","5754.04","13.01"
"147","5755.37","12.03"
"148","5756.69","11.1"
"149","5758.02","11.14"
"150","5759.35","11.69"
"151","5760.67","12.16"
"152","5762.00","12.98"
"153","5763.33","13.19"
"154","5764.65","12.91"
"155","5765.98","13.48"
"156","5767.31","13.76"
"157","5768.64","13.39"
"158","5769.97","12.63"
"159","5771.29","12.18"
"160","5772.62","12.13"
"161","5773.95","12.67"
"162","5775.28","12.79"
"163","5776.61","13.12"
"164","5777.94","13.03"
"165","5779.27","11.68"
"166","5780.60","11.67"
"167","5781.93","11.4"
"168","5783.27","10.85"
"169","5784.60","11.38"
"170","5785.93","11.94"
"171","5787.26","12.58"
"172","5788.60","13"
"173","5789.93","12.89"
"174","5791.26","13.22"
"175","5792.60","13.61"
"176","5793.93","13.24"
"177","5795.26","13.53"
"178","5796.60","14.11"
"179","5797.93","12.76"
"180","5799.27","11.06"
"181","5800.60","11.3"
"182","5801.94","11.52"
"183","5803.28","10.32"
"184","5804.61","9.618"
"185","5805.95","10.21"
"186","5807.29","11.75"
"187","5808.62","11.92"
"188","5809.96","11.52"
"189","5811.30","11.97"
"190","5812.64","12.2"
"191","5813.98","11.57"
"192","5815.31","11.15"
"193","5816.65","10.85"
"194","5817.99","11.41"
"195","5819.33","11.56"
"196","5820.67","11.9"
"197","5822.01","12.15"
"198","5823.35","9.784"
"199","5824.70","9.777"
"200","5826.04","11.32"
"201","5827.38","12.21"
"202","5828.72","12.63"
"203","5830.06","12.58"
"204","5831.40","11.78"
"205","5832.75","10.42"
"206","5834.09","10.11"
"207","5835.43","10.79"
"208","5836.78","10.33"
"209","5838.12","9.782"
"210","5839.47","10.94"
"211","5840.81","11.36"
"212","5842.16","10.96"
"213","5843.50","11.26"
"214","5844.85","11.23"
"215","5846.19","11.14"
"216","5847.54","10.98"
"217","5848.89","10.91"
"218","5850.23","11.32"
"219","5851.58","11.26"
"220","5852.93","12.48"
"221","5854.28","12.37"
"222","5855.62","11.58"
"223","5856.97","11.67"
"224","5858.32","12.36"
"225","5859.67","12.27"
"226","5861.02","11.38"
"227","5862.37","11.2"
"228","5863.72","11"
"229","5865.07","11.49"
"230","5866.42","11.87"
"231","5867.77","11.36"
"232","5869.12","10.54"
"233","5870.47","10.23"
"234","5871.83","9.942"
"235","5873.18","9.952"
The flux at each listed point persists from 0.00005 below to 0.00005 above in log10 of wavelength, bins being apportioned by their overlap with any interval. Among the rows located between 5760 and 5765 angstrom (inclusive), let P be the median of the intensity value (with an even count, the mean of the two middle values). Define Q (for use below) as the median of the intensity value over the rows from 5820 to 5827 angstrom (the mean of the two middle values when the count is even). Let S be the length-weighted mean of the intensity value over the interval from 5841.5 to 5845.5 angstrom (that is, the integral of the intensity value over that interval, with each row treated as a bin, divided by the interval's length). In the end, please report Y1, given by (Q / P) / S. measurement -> 0.078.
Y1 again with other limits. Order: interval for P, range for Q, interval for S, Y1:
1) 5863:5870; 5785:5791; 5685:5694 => 0.098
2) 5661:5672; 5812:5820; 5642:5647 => 0.089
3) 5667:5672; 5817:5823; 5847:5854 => 0.090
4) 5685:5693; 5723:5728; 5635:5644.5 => 0.094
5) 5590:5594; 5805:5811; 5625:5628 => 0.089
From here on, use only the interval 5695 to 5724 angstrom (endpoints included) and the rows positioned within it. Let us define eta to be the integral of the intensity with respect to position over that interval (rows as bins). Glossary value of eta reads 334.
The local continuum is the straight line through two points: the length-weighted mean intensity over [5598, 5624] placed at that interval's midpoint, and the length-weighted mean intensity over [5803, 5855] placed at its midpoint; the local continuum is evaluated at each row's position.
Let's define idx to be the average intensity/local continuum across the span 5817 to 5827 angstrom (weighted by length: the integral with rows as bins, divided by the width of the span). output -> 0.992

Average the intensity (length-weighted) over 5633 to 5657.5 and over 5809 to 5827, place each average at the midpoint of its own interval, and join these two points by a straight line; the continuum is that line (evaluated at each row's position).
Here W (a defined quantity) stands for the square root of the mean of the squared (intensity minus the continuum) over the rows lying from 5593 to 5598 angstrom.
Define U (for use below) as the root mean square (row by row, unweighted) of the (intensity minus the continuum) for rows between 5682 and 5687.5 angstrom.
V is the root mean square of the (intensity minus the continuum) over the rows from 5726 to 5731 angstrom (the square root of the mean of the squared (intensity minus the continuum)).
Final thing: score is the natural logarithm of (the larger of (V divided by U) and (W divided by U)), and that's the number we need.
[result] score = 0.3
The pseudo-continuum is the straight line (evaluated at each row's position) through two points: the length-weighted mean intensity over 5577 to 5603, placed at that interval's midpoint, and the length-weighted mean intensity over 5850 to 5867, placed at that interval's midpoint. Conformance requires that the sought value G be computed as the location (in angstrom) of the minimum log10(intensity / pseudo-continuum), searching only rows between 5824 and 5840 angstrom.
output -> 5824.70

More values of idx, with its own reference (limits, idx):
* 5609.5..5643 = 0.990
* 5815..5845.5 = 0.992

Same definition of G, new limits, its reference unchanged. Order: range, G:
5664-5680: 5676.40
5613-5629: 5617.89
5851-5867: 5863.72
